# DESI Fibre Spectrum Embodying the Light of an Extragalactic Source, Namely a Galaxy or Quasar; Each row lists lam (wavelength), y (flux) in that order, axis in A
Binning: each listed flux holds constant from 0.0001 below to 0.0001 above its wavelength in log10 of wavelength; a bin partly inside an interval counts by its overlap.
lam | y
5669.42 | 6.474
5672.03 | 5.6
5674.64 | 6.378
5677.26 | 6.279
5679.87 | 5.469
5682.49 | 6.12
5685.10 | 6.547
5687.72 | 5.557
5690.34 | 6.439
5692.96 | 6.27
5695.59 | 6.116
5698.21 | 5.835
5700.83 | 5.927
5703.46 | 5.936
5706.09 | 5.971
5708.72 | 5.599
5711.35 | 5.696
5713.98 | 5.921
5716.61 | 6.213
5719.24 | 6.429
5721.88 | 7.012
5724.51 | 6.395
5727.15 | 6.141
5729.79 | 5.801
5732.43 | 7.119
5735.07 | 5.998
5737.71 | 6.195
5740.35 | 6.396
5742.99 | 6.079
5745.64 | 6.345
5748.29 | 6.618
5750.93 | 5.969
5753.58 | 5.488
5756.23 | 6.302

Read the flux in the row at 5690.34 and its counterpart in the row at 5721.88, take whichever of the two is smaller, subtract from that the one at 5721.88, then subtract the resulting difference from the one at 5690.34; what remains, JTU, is 7.0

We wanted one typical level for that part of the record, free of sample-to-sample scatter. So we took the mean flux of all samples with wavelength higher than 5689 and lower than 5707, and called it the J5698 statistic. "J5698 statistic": 6.07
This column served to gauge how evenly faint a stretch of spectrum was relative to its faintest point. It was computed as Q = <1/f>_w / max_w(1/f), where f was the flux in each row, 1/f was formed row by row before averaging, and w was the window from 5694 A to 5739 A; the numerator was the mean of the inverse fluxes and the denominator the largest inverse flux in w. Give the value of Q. 0.916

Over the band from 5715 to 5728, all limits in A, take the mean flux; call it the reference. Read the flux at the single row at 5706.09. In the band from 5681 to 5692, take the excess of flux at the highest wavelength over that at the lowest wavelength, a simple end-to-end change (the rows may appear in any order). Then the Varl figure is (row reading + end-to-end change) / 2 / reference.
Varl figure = 0.489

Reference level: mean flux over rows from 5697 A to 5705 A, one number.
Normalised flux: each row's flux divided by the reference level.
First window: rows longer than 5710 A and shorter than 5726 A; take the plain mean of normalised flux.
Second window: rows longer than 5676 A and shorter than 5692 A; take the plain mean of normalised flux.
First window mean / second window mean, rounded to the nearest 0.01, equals 1.03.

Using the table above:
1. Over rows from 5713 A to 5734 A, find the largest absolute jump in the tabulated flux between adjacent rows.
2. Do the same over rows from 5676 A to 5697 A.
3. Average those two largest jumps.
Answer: 1.15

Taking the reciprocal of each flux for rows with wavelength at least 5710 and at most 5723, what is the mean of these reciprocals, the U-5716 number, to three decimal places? 0.161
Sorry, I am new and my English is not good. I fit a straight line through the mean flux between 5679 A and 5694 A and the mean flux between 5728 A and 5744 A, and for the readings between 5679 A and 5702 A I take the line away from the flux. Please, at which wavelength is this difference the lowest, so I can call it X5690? 5679.87 A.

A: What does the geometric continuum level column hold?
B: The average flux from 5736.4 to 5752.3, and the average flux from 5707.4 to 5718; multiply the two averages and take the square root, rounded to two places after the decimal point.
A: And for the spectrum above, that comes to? 6.06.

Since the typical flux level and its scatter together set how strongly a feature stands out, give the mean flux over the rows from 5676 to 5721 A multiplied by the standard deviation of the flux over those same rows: 1.9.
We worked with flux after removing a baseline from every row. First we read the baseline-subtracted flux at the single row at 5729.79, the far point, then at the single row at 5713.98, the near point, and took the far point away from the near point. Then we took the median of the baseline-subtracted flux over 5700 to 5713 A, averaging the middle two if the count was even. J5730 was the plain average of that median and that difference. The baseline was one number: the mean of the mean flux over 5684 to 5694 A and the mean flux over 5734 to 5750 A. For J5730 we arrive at -0.1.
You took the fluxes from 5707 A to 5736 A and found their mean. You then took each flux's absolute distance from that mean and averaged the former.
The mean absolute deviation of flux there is 0.384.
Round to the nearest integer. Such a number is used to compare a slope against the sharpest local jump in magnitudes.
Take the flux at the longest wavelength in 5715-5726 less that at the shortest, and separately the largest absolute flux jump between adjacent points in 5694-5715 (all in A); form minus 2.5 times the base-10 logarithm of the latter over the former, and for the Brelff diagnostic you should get -1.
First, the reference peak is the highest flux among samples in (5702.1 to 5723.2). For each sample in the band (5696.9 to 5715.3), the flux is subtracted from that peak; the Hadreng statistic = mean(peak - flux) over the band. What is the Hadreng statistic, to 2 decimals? 1.17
